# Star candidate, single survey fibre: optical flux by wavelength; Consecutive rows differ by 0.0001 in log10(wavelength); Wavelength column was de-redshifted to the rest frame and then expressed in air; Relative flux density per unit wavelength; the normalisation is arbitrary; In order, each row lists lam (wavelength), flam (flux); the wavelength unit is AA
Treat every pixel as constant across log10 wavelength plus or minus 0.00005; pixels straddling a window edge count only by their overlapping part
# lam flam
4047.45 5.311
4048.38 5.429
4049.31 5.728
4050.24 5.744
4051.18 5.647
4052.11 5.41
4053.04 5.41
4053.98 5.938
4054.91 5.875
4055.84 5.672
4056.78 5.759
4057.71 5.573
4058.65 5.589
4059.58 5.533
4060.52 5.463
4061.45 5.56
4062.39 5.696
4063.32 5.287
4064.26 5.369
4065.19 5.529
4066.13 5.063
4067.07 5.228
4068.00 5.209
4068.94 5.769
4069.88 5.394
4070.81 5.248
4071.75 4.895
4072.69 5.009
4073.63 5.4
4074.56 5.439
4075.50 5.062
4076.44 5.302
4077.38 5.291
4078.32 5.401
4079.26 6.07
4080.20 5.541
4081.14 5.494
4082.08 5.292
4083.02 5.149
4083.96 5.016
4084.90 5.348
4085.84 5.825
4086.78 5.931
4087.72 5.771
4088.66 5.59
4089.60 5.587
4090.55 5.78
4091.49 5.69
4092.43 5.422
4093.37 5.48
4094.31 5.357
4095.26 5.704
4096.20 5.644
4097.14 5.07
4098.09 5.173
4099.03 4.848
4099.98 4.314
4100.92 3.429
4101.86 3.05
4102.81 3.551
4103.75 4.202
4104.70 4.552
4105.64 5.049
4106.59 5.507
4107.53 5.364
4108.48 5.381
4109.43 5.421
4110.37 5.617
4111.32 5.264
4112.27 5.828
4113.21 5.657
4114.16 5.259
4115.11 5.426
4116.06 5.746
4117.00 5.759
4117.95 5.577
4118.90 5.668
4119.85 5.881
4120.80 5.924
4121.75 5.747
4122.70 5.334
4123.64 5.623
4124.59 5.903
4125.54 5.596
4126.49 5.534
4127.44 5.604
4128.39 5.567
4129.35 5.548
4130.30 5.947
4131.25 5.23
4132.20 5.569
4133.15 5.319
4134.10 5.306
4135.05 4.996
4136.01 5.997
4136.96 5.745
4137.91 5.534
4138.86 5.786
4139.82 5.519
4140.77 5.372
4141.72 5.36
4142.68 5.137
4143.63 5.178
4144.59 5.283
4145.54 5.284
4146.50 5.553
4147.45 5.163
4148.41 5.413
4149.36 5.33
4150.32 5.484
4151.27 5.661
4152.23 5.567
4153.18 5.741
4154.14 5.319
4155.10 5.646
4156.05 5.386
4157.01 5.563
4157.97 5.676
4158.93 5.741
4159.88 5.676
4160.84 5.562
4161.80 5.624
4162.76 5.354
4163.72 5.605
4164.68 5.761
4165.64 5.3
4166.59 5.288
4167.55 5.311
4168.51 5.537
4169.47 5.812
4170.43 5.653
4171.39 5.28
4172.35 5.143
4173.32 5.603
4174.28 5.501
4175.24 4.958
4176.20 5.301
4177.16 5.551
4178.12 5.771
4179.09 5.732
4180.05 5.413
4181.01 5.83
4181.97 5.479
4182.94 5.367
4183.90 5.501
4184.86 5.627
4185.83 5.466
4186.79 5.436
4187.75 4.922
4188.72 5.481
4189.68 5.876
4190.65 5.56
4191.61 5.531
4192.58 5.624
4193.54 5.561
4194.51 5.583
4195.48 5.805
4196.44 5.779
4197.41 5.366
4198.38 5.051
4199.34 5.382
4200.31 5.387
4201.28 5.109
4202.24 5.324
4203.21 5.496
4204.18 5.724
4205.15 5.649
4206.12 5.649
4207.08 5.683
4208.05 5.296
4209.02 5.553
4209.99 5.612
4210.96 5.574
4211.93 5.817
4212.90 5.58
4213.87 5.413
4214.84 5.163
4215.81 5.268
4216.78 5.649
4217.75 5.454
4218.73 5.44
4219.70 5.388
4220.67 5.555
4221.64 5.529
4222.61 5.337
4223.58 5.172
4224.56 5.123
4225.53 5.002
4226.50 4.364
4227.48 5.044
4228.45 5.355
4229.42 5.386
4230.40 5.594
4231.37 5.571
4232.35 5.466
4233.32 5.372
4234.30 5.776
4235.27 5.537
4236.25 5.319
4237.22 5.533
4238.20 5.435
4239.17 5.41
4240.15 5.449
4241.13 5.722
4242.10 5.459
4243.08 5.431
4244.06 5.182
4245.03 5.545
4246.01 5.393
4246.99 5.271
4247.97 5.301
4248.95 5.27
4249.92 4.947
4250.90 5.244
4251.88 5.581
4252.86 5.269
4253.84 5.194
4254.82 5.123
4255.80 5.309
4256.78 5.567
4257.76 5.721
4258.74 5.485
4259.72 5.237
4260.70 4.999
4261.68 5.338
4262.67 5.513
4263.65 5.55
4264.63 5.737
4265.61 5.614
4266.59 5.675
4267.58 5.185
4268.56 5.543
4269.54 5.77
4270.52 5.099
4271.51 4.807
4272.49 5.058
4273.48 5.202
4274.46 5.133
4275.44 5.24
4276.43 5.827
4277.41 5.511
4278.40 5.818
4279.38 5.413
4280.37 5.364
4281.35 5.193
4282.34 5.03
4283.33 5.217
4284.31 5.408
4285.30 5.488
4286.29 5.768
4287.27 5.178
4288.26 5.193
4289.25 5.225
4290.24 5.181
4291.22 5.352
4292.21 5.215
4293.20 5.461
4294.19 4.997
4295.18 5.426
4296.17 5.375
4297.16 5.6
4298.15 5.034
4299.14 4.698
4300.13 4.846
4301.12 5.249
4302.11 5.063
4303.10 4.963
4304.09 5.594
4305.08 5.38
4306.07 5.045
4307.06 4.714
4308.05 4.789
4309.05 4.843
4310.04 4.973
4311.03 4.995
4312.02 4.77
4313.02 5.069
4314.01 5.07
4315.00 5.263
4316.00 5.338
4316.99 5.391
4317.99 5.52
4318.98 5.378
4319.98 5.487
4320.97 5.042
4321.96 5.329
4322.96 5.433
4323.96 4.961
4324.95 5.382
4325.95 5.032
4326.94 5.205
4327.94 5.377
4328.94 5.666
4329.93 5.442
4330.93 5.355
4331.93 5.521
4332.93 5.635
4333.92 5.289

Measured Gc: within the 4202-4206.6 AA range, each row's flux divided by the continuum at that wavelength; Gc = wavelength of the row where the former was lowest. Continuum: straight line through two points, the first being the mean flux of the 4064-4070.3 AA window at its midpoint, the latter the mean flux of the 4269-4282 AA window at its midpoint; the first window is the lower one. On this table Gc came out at 4202.24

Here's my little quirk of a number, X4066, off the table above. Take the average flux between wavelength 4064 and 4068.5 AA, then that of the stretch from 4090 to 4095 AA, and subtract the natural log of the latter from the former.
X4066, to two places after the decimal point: 3.57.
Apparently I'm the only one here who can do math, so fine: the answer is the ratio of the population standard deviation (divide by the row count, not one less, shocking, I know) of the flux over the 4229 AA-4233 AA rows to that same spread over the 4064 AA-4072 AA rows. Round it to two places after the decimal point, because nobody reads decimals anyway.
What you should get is 0.35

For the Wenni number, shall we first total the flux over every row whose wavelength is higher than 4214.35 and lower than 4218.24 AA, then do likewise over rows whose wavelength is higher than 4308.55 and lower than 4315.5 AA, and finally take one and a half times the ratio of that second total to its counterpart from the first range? 2.4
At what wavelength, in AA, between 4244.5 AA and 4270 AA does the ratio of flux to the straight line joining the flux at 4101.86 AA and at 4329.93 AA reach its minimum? 4260.70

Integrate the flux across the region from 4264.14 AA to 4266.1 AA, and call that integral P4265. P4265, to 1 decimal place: 11.1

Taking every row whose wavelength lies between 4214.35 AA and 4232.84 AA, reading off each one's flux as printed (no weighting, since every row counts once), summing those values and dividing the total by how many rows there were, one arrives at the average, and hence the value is 5.31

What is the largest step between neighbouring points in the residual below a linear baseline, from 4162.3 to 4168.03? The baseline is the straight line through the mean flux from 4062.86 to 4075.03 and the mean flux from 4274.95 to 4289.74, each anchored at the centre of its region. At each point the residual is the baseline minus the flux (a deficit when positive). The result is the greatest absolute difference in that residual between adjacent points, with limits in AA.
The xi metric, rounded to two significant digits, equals 0.46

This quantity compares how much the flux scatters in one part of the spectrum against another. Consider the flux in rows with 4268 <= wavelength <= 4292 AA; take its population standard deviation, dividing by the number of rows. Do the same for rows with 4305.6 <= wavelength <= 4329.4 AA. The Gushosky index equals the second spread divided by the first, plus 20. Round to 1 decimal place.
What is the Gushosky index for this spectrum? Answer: 21.0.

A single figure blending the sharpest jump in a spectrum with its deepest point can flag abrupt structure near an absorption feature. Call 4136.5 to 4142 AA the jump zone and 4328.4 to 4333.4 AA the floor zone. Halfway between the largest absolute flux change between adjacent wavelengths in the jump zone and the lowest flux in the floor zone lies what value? 2.811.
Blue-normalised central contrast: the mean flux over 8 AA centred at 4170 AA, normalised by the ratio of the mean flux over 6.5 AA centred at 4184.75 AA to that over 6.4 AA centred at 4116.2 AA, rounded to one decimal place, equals 5.6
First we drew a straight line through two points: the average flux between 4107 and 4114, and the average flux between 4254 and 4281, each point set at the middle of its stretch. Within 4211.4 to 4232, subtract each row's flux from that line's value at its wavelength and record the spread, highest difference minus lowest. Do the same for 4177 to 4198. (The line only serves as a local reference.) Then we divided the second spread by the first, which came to 0.7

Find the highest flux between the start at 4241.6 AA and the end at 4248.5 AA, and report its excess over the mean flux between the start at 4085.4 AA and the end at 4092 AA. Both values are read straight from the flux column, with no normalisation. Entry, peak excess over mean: -0.19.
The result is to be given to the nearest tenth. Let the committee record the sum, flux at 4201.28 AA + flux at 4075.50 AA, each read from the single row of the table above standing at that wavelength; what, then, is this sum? 10.2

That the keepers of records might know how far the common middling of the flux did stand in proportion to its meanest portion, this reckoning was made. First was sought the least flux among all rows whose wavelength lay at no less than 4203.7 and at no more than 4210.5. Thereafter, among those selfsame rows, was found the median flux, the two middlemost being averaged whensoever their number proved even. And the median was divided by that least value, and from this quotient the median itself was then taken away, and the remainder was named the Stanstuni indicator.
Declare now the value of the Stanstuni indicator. -4.58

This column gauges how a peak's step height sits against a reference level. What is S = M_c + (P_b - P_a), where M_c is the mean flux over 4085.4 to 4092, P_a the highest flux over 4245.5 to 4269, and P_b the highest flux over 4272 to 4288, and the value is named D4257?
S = 5.8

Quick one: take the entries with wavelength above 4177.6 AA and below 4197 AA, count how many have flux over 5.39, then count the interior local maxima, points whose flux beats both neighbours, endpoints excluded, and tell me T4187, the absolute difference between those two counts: 13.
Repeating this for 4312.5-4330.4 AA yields 1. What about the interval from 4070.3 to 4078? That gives 0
